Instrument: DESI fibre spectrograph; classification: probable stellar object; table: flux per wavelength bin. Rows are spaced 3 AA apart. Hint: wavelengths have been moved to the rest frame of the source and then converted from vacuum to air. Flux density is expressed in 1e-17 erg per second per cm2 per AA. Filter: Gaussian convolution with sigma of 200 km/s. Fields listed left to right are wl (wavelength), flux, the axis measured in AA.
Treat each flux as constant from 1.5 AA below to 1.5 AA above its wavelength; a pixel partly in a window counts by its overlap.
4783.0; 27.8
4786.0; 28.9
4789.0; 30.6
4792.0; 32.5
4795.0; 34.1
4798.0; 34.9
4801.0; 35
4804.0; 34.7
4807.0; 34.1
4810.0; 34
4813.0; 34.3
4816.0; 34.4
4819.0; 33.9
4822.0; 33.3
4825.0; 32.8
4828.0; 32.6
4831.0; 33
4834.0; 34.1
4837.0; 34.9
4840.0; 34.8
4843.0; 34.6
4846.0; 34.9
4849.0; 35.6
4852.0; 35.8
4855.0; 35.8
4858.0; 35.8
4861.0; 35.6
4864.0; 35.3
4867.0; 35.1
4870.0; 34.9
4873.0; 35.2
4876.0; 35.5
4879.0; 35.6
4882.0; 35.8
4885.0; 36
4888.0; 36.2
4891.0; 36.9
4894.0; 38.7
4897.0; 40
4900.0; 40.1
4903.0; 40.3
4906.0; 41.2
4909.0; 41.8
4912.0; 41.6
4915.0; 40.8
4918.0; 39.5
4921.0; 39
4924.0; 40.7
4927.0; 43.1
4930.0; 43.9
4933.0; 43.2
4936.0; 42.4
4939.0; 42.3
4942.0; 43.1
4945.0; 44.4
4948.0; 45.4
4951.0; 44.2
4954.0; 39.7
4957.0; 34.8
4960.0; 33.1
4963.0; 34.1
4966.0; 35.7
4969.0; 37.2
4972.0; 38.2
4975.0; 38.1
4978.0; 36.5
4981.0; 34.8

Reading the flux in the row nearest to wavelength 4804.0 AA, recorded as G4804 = 34.7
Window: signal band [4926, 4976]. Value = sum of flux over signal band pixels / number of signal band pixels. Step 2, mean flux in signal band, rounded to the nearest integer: 40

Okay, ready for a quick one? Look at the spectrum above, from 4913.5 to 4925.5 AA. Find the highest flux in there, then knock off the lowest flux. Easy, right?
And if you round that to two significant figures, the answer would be 1.8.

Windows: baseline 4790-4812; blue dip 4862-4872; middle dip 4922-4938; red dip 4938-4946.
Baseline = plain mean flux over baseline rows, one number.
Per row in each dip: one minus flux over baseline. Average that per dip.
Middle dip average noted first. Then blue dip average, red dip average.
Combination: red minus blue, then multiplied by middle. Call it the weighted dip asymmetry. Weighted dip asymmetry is 0.059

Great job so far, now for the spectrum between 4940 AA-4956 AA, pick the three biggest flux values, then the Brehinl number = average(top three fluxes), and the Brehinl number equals 45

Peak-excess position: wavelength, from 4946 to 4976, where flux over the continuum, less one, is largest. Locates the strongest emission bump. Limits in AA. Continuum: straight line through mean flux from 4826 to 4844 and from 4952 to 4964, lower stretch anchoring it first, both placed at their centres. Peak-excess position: 4948.0 AA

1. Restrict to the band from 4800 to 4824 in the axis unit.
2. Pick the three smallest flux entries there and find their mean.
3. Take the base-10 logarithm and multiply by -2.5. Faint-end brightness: -3.820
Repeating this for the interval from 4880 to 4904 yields -3.891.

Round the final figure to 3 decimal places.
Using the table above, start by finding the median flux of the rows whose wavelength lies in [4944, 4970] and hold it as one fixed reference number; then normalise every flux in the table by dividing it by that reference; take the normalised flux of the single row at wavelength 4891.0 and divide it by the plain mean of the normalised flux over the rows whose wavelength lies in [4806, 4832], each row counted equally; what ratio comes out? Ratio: 1.098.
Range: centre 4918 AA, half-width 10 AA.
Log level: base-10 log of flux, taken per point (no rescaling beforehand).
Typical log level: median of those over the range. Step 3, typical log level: 1.61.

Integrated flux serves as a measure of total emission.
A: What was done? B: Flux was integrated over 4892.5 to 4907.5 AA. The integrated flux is 601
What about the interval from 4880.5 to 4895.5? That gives 551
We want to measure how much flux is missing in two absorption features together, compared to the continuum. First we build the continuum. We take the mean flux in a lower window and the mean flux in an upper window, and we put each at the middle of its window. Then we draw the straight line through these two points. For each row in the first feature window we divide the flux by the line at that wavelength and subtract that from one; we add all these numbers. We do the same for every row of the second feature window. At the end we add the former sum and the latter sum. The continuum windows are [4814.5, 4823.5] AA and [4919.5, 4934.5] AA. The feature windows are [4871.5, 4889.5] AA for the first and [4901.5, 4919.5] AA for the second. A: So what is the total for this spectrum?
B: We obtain 0.4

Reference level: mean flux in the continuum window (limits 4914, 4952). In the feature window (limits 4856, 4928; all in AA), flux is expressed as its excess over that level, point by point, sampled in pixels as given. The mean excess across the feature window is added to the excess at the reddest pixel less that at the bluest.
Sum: 3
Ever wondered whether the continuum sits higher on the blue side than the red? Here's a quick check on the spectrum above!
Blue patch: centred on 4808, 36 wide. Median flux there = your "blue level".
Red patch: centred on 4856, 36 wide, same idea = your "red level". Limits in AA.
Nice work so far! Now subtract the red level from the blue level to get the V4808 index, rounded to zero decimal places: -1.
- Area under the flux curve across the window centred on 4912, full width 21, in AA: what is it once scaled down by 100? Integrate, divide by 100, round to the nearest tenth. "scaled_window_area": 8.5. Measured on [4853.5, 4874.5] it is 7.4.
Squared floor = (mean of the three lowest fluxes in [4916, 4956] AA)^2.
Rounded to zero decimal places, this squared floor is 1552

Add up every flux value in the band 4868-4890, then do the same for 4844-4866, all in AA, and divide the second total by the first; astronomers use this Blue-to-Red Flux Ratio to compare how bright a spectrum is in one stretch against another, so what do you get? 1.00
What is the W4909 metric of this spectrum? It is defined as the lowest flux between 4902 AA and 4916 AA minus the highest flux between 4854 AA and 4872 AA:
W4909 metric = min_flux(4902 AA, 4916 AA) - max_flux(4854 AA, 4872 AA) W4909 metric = 4.5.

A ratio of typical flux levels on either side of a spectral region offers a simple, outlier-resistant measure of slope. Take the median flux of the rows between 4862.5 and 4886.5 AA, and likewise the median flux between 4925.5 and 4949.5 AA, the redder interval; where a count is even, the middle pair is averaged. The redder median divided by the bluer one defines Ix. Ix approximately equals 1.219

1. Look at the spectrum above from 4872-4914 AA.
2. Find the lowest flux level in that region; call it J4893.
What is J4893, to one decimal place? 35.2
